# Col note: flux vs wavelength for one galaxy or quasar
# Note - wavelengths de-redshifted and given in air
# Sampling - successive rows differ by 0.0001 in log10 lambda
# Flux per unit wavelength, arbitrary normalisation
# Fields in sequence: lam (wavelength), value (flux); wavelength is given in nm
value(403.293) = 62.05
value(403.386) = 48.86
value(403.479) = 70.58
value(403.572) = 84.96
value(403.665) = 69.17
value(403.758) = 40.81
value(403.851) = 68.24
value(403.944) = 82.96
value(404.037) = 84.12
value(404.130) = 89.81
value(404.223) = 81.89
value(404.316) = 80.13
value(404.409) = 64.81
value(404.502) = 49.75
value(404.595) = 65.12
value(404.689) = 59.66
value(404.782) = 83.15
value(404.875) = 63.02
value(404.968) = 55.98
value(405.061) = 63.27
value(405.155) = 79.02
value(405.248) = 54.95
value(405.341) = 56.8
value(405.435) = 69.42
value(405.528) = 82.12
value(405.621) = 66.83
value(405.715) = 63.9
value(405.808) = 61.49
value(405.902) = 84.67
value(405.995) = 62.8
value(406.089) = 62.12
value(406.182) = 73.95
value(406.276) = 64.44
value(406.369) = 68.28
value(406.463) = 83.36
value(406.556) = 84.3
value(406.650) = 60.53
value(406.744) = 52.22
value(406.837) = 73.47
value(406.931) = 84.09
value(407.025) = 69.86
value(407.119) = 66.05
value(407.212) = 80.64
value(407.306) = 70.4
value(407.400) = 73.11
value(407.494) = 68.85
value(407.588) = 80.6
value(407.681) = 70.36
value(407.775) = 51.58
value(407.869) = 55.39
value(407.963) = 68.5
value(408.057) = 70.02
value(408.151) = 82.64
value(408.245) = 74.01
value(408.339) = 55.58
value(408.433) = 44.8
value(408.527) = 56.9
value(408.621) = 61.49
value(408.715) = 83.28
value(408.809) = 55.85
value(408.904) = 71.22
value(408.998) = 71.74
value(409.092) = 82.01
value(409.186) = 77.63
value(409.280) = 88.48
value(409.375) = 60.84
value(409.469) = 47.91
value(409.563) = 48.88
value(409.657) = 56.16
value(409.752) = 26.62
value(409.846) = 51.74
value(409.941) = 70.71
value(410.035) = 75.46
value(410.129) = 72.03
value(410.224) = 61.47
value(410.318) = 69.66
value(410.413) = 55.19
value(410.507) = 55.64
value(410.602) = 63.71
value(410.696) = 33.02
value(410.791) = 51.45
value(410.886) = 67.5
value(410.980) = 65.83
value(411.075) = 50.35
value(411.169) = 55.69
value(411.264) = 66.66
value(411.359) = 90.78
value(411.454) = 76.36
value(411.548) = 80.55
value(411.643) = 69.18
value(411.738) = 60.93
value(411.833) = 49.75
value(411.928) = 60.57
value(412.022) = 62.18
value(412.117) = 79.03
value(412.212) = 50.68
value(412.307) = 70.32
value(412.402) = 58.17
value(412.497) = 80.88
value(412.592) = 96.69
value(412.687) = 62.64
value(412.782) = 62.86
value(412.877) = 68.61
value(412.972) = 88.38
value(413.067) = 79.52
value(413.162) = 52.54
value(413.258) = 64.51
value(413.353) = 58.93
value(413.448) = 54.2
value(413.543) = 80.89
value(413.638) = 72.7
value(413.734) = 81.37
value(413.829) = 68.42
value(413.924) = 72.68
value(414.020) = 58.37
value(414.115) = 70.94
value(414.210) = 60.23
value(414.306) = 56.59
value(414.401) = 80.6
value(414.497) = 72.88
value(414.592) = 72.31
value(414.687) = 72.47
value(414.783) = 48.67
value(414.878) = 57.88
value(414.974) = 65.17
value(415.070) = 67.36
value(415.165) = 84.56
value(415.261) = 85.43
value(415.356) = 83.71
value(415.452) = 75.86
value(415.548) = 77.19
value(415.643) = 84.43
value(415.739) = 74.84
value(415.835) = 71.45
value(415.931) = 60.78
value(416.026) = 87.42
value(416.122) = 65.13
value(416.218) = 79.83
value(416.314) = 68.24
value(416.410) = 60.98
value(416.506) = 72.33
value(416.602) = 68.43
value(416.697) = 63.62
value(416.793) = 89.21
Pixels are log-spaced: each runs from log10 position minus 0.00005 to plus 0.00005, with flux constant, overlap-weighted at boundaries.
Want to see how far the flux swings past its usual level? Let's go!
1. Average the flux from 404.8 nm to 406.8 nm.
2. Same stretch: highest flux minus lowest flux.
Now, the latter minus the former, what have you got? -35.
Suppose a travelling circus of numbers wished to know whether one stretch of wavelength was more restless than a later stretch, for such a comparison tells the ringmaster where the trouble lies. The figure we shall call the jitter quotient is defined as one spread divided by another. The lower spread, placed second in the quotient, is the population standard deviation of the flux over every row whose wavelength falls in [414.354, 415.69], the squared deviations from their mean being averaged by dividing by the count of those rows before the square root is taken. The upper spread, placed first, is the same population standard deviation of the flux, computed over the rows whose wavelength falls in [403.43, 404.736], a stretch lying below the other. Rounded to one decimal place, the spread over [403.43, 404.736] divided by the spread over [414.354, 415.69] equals 1.3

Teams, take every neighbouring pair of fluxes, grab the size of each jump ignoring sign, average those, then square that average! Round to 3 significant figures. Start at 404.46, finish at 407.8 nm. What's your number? 136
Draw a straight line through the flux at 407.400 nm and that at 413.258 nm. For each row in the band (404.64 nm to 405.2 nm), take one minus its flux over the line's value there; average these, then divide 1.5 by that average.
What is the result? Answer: 12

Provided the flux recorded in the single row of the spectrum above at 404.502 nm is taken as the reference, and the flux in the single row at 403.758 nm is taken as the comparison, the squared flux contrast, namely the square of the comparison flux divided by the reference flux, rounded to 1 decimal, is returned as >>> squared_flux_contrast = 0.7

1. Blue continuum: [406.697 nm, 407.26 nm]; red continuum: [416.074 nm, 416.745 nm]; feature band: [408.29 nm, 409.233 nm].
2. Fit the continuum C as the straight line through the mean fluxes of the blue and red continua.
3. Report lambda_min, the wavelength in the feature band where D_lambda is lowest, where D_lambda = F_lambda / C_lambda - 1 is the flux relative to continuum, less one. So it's 408.433 nm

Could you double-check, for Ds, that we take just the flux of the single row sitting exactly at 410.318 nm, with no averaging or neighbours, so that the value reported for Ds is 69.66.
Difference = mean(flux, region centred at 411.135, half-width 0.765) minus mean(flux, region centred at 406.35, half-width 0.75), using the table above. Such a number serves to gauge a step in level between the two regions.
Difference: -7.7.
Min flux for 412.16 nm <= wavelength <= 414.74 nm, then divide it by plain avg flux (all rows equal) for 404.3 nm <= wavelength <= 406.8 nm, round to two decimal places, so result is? 0.75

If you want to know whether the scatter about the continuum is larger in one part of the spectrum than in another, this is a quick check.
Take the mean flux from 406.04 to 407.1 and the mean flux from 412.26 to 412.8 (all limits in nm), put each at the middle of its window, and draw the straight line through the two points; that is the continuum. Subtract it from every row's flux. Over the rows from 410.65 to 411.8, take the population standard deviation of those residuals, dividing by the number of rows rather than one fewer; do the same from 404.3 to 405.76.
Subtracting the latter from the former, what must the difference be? 5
